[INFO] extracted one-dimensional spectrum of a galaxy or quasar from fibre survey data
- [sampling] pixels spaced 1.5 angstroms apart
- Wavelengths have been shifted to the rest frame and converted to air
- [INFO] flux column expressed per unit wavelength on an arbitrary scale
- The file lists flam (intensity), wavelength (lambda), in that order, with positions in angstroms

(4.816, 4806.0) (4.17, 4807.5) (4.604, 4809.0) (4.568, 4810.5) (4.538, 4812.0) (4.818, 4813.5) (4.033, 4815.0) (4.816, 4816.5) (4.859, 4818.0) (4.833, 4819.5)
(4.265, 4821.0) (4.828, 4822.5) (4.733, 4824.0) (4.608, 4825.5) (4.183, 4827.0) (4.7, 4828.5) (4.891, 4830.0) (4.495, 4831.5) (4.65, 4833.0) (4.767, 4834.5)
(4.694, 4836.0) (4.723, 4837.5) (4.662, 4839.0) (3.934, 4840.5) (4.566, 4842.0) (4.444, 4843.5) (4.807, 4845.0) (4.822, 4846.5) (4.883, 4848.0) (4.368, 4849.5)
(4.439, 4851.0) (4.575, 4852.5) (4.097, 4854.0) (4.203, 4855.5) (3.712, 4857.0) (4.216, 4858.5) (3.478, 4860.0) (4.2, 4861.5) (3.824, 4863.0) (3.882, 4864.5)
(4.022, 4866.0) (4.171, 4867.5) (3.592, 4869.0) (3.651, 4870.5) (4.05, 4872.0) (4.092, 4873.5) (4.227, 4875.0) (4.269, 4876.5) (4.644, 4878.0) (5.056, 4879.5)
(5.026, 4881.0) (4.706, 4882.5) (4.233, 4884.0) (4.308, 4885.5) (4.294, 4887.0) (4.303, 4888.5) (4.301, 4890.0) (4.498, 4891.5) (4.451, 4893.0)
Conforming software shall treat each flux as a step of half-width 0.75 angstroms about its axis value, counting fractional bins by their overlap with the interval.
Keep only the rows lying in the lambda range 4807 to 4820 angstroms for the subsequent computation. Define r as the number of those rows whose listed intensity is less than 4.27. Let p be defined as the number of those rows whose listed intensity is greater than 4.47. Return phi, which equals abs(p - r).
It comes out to 5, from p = 7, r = 2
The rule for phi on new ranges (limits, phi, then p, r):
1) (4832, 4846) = 6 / 7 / 1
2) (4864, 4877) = 9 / 0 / 9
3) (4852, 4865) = 7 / 1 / 8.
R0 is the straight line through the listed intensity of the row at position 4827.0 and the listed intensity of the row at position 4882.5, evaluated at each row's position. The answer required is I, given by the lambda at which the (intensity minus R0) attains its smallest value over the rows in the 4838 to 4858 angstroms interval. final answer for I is 4857.0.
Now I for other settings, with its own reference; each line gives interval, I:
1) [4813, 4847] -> 4840.5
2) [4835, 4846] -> 4840.5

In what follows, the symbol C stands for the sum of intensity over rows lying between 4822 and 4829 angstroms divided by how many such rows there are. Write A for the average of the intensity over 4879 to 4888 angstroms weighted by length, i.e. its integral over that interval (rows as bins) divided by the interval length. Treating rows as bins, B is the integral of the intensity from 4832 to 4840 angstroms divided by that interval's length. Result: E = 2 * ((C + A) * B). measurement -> 85.8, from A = 4.58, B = 4.67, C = 4.61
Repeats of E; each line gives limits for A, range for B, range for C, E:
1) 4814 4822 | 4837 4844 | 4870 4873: 75.1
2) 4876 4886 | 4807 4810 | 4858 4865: 75.5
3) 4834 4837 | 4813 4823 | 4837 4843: 85.1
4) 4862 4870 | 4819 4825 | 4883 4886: 76.1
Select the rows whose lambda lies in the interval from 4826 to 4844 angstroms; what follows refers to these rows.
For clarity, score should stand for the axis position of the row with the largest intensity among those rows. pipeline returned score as 4830.0 angstroms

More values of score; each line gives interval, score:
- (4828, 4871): 4830.0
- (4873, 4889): 4879.5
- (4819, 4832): 4830.0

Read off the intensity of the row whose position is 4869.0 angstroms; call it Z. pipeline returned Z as 3.592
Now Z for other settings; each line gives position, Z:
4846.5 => 4.822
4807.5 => 4.17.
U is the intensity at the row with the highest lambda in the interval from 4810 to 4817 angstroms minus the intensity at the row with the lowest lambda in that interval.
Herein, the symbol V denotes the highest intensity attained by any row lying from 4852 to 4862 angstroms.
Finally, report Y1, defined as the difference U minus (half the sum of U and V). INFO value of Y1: -2.16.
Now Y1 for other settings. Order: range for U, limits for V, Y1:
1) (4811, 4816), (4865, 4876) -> -2.37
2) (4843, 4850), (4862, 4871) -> -2.12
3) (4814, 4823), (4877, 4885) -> -2.13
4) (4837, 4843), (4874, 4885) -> -2.61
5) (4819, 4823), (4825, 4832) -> -2.45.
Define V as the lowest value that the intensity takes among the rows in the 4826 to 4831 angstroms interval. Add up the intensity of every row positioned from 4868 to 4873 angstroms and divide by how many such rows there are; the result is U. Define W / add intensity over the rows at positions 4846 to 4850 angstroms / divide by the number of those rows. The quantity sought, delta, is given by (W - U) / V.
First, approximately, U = 3.76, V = 4.183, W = 4.69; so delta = 0.22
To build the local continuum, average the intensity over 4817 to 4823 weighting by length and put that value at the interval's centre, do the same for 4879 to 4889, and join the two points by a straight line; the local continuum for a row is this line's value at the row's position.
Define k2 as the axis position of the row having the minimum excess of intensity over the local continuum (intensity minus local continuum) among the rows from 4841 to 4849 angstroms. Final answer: 4843.5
